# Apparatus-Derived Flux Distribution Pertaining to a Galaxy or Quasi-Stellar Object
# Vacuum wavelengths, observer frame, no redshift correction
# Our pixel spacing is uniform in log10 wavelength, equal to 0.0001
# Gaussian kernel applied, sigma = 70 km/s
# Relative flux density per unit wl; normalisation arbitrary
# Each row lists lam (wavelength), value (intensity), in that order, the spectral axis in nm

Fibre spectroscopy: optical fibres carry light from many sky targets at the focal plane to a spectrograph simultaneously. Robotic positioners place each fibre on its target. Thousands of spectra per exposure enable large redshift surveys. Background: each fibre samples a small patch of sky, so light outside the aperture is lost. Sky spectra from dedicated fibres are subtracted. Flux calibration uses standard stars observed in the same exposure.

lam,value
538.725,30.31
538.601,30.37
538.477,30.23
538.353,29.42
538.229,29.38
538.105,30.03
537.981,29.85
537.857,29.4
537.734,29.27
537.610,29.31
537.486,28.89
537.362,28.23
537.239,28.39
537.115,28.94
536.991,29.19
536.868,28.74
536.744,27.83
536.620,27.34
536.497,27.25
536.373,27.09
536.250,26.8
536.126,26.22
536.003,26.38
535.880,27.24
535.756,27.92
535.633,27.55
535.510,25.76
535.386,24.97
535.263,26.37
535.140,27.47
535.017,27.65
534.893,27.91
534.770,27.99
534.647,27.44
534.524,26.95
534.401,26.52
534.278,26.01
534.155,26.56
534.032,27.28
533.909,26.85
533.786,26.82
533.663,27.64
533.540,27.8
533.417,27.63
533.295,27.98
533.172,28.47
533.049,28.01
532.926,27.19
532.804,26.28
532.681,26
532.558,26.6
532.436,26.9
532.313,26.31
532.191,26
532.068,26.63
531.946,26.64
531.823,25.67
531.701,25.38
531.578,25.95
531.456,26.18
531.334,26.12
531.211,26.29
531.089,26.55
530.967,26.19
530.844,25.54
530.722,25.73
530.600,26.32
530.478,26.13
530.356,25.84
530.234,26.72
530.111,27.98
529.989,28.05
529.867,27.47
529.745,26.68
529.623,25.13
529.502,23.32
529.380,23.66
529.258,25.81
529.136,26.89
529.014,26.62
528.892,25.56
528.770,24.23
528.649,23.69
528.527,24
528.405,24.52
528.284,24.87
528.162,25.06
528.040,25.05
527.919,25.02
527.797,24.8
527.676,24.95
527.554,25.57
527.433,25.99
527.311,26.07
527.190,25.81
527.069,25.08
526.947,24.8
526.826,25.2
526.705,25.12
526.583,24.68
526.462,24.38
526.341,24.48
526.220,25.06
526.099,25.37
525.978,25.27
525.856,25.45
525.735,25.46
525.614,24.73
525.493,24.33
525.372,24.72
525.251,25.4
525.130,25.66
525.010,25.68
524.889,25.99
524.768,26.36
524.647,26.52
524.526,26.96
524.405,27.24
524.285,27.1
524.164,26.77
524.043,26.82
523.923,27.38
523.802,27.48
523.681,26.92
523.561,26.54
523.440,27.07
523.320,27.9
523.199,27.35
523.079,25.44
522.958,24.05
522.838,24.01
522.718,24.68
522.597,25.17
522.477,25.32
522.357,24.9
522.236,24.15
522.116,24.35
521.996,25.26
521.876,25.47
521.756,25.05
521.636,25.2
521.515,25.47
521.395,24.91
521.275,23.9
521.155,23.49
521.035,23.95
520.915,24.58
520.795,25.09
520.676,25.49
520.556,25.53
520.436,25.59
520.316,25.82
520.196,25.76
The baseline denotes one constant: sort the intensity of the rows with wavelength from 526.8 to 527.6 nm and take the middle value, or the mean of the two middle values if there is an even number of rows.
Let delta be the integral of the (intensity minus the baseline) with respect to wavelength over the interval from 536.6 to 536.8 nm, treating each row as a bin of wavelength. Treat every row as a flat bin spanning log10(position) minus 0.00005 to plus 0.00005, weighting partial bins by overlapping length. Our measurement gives 0.4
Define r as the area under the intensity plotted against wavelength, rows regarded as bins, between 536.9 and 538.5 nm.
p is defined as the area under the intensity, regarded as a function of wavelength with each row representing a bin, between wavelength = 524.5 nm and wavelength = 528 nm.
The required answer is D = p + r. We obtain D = 135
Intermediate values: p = 89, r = 47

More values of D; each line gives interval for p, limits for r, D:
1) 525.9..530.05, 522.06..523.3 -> 136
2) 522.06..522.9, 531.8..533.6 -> 69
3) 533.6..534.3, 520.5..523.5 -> 94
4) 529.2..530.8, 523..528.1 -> 173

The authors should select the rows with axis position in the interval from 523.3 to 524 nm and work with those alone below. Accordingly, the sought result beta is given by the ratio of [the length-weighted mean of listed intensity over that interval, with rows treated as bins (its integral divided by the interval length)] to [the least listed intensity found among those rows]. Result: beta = 1.02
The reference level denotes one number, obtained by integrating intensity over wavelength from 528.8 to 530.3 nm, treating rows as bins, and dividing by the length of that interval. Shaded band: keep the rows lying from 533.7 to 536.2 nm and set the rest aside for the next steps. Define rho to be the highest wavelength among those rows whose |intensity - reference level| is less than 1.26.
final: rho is 536.126 nm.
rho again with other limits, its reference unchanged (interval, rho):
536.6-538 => 536.620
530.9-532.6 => 532.558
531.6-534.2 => 534.155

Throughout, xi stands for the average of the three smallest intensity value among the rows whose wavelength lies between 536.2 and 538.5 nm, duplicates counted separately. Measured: 27.0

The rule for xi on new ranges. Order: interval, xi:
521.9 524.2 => 24.1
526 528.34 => 24.5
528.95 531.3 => 24.0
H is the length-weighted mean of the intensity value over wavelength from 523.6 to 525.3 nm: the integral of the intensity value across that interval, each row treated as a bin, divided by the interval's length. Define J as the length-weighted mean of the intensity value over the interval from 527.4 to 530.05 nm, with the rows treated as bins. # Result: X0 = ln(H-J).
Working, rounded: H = 26.6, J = 25.3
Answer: 0.26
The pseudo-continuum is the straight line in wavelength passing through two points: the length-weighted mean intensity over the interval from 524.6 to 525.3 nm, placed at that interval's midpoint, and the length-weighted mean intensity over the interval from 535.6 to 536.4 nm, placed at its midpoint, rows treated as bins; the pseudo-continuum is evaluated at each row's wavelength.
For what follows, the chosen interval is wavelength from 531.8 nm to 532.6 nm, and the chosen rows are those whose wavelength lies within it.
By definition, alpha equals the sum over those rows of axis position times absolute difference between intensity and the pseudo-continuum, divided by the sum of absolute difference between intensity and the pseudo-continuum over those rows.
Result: 532.09 nm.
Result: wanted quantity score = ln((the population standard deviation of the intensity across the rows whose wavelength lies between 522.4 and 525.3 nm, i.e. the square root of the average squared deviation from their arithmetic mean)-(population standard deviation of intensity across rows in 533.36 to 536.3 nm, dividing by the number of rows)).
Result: -1.19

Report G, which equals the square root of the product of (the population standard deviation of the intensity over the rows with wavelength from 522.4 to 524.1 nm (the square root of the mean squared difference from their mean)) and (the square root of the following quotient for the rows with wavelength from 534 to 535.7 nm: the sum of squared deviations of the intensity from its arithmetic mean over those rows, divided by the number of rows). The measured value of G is 1.05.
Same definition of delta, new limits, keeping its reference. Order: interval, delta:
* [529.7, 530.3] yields 1.1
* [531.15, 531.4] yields 0.2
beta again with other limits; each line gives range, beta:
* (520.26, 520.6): 1.00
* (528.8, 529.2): 1.02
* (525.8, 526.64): 1.02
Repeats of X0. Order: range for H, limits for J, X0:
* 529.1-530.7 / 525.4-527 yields 0.18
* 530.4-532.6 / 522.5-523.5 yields -0.75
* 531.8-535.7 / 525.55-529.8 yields 0.62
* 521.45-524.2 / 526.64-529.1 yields -0.44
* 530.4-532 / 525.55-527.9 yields -0.12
